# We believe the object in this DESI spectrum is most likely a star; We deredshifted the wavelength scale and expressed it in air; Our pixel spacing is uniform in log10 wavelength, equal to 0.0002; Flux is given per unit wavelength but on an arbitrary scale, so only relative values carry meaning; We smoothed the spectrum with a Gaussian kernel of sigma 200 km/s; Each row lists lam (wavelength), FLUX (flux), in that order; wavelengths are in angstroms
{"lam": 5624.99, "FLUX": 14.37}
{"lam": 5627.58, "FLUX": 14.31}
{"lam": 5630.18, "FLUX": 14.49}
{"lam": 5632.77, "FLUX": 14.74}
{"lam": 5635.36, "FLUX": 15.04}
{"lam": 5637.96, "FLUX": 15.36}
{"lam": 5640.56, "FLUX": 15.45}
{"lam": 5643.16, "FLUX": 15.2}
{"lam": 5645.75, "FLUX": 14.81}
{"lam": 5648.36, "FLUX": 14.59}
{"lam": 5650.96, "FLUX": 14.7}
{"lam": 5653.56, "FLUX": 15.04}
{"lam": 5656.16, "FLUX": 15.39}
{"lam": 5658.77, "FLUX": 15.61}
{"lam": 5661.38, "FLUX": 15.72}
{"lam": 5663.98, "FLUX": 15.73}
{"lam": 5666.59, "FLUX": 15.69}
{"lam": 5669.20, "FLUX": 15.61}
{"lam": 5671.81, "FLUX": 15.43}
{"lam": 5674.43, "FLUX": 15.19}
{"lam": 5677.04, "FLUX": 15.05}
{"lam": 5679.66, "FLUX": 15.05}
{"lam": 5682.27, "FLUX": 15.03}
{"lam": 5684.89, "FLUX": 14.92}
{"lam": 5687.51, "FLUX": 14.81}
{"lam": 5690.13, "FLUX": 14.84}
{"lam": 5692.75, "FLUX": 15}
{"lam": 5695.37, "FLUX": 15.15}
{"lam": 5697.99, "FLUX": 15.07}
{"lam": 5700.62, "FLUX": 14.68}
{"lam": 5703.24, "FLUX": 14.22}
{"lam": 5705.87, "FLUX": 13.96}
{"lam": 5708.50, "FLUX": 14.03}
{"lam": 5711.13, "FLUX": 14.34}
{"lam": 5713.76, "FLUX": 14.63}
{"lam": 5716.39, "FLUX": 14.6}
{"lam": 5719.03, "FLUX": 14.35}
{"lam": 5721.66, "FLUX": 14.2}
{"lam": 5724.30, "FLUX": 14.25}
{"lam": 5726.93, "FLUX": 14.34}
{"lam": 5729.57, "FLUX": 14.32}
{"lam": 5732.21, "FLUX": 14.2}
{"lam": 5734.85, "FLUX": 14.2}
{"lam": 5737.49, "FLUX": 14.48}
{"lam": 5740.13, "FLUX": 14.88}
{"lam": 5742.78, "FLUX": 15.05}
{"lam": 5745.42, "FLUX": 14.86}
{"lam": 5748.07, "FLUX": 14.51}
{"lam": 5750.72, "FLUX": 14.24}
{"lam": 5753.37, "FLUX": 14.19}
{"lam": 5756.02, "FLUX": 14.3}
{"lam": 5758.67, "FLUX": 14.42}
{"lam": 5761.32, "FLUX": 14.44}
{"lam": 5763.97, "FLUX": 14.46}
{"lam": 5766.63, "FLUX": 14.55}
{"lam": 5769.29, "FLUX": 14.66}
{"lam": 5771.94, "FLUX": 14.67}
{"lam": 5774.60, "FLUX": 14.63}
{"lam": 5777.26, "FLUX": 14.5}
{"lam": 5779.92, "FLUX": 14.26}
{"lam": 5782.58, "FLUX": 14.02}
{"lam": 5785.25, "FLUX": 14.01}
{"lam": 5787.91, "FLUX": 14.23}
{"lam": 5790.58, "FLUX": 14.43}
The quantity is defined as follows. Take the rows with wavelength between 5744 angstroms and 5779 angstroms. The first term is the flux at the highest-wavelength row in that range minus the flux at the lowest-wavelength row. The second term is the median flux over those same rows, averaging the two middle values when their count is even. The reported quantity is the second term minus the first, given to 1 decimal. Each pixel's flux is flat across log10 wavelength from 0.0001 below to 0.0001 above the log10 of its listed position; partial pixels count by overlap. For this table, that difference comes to 14.9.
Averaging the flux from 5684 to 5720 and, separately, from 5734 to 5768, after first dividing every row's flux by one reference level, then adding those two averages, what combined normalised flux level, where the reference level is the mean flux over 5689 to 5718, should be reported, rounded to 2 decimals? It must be 2.00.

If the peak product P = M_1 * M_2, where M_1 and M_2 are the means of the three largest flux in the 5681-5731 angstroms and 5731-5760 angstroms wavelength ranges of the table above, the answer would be 225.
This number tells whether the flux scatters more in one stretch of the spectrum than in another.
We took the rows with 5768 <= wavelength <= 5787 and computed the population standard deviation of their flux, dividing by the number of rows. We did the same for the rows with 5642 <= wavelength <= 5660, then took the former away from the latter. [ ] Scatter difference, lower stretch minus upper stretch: 0.07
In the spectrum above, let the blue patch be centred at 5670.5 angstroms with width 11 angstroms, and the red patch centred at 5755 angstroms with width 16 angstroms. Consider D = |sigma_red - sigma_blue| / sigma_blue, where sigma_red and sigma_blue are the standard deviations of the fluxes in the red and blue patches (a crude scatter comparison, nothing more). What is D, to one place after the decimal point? 0.4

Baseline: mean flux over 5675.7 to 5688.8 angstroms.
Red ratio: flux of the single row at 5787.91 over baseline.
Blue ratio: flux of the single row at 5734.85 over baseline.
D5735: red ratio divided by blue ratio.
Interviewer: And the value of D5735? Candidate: 1.00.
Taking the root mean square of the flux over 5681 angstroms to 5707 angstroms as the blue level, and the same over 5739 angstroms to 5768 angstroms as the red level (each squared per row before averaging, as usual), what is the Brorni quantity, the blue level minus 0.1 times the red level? 13.3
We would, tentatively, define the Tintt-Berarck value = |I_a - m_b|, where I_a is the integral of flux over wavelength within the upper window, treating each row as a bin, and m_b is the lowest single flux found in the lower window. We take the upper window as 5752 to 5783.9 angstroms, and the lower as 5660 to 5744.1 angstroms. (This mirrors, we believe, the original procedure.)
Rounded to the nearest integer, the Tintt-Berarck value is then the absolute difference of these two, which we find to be 446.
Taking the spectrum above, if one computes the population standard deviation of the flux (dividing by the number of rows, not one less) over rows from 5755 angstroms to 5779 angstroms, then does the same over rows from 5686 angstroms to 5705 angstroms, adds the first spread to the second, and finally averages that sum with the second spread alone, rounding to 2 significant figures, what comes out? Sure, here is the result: 0.35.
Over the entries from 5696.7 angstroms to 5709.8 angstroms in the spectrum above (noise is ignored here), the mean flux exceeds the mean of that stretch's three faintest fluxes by 0.32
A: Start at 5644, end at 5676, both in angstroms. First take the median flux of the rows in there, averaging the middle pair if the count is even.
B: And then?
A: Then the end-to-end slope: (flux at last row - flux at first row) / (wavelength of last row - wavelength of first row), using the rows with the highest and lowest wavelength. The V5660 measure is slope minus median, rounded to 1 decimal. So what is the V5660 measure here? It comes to -15.4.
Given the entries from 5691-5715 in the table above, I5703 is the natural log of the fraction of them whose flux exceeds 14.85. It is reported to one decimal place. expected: -1.1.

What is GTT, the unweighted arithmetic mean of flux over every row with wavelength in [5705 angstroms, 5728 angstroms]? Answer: 14.3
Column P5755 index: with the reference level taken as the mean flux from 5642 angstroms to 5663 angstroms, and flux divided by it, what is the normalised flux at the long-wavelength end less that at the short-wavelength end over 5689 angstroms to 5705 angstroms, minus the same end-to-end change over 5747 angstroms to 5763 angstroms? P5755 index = -0.036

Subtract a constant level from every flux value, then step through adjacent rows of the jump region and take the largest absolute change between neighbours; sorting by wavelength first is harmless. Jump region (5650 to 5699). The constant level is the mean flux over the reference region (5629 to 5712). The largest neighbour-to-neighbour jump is 0.35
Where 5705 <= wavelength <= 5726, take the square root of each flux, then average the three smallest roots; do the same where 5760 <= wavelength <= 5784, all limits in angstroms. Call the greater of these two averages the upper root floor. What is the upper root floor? 3.77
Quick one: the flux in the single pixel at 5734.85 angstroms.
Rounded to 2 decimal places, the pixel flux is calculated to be 14.20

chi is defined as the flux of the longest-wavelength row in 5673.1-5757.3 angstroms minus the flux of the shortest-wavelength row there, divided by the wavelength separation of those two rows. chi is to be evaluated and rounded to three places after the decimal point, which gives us -0.011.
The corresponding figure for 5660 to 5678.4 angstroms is -0.043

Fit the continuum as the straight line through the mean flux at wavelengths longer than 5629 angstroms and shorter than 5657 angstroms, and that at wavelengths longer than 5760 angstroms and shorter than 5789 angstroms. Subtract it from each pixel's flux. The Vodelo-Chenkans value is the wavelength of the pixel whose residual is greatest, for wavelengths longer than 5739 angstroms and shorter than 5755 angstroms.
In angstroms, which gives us 5742.78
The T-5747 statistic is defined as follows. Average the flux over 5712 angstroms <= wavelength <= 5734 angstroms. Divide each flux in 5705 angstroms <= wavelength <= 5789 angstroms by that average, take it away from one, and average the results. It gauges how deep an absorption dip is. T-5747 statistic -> -0.003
